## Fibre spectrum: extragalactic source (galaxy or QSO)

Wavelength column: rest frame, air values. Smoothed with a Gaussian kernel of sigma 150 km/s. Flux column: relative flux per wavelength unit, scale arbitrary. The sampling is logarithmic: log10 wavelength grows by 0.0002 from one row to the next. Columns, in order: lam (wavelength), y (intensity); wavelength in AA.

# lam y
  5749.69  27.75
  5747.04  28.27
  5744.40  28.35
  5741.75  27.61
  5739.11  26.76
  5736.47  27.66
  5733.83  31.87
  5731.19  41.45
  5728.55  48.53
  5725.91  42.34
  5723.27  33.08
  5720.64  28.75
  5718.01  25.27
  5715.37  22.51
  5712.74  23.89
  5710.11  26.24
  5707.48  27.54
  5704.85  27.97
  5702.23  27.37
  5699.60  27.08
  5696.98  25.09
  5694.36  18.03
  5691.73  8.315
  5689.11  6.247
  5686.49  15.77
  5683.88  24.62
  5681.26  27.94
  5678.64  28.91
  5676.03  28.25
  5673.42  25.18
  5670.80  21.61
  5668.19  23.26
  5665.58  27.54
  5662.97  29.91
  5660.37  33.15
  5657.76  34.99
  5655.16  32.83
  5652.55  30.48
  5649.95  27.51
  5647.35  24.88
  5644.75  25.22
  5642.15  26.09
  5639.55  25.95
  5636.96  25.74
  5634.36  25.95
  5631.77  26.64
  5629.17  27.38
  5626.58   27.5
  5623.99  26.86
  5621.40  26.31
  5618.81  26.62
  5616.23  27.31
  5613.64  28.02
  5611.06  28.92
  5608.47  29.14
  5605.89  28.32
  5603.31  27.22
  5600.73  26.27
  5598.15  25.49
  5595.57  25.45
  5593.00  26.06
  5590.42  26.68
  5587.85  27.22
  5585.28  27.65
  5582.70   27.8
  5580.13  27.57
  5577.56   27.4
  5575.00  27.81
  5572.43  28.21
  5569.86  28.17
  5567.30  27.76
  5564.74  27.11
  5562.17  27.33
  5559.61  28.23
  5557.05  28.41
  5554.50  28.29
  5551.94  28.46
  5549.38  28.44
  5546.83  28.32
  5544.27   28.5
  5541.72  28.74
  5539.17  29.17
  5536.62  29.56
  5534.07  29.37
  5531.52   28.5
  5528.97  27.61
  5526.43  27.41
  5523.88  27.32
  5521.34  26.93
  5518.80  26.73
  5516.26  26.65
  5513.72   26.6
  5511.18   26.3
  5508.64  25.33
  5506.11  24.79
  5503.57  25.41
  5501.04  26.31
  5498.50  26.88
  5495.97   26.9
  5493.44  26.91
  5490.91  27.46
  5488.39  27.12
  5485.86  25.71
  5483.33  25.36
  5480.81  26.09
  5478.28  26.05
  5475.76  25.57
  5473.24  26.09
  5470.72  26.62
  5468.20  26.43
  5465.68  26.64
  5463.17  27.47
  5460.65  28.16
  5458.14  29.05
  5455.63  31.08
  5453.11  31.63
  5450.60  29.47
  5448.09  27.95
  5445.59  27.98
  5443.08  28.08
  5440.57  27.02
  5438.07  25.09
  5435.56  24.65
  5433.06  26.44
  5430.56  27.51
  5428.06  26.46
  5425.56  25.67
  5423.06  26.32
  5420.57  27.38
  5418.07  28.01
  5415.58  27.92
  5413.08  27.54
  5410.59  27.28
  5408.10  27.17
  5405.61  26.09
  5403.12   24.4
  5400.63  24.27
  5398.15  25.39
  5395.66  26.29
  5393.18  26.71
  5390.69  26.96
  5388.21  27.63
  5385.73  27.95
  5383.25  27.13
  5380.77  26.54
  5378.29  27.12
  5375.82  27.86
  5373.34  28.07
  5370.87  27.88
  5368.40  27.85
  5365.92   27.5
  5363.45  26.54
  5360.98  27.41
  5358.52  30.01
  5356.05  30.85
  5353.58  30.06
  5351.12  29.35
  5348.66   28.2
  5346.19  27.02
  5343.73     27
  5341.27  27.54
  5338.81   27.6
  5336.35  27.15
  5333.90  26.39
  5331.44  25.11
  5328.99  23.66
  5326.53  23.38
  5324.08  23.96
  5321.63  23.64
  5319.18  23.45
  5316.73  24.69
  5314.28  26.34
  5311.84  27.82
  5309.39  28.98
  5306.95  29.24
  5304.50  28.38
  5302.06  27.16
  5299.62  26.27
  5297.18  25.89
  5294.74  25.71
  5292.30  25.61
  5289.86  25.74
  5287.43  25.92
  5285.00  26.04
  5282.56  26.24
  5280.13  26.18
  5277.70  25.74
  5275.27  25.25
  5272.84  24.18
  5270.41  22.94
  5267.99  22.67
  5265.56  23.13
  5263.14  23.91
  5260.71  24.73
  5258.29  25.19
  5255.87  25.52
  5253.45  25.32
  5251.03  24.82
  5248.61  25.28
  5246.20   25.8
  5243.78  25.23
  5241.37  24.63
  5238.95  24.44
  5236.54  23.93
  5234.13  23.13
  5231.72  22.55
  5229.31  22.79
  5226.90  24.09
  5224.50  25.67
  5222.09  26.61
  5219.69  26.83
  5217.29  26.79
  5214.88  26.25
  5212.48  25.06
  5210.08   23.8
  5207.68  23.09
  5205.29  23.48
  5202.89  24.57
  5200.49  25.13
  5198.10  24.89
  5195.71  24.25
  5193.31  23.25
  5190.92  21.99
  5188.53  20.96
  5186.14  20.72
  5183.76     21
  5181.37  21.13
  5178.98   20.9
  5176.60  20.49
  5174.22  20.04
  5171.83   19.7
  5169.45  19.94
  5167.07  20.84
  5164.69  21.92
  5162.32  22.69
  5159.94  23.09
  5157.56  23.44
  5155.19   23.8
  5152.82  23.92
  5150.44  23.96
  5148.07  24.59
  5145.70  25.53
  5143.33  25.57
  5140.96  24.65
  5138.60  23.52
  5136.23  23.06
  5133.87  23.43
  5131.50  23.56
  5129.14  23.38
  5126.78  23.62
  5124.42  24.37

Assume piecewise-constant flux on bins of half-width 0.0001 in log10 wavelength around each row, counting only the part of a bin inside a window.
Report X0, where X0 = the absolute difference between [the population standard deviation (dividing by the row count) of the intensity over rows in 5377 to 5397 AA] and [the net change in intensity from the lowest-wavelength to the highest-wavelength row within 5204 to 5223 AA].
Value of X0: 2.6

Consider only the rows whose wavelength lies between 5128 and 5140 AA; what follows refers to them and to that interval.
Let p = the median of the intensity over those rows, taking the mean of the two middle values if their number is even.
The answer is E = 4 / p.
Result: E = 0.171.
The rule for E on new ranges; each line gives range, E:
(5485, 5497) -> 0.149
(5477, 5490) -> 0.154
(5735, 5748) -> 0.145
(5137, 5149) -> 0.162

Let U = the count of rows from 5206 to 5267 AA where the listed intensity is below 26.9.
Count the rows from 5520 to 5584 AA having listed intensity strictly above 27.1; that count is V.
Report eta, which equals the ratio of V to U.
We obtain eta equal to 1.0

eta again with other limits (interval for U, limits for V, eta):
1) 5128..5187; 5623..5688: 0.5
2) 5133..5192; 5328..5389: 0.7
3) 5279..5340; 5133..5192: 0.0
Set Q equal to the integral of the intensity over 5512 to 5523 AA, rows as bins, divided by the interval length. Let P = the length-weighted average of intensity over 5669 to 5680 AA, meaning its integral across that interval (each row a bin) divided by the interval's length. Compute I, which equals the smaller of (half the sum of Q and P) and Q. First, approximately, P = 25.9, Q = 26.7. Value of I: 26.3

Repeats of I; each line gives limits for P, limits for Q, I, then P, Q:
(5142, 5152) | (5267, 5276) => 23.7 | 24.8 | 23.7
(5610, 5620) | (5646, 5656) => 28.2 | 27.7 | 28.7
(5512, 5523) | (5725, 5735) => 33.9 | 26.7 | 41.1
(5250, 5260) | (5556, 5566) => 26.5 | 25.2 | 27.7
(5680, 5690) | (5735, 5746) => 23.4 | 19.1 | 27.7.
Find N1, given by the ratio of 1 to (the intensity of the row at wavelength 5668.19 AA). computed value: 0.043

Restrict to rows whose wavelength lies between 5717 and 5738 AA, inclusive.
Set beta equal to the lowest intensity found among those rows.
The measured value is 25.27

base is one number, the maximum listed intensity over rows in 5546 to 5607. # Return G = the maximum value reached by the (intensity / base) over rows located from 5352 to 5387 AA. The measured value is 1.08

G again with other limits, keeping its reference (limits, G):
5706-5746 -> 1.71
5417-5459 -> 1.11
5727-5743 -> 1.71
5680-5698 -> 0.98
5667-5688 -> 1.02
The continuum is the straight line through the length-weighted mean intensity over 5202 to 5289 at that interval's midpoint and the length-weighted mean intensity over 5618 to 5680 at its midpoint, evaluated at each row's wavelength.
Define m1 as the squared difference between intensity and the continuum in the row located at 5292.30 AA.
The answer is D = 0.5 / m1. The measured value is 1.8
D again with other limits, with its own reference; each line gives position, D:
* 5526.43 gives 0.8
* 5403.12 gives 0.2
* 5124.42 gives 3.2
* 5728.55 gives 0.0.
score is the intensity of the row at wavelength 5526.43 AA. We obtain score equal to 27.41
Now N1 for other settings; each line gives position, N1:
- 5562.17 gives 0.037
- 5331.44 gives 0.040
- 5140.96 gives 0.041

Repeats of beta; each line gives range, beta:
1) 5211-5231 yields 22.79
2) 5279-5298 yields 25.61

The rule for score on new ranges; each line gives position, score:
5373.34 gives 28.07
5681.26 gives 27.94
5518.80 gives 26.73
